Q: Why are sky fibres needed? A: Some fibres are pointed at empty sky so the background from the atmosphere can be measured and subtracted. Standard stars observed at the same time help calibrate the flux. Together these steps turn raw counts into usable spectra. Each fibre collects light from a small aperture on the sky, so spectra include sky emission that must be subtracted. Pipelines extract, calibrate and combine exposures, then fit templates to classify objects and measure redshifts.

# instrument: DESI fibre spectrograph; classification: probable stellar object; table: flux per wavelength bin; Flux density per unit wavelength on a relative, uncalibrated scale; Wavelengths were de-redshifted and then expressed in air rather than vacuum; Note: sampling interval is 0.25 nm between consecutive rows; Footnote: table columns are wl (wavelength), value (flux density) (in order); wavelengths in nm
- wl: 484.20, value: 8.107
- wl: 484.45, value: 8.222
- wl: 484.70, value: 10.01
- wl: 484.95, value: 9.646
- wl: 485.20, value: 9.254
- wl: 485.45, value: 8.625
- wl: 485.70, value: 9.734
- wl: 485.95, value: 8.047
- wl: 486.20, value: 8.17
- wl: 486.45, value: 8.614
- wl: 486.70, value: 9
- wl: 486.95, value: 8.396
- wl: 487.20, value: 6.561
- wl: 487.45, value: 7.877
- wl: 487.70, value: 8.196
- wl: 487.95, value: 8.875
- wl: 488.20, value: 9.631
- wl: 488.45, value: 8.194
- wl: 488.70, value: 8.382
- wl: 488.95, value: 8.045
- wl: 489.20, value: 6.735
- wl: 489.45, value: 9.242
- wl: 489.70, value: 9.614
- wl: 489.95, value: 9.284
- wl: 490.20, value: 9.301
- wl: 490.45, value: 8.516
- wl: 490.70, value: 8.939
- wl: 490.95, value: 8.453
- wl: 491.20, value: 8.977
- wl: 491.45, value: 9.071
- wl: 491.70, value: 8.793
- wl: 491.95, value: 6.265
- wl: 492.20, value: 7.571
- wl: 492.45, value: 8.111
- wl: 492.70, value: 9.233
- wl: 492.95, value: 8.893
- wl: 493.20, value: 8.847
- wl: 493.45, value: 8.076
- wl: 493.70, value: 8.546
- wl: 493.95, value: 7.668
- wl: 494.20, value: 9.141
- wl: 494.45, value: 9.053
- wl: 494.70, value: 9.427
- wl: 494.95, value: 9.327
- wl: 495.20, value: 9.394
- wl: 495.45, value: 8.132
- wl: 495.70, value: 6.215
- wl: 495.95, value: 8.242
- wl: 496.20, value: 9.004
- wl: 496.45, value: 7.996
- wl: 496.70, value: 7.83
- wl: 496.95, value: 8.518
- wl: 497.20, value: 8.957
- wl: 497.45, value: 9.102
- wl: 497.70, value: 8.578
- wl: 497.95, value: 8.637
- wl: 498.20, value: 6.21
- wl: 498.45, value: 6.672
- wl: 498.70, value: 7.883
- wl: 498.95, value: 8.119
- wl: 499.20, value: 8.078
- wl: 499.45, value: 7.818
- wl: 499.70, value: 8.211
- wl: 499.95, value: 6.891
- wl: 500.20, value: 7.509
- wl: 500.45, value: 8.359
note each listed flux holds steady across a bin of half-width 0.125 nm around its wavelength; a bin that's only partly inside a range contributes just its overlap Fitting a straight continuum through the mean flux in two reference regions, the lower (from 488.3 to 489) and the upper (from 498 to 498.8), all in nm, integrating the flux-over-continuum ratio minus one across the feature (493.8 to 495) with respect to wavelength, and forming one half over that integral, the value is 2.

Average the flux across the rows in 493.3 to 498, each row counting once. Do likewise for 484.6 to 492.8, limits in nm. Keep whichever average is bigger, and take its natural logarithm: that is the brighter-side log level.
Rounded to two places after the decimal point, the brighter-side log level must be 2.15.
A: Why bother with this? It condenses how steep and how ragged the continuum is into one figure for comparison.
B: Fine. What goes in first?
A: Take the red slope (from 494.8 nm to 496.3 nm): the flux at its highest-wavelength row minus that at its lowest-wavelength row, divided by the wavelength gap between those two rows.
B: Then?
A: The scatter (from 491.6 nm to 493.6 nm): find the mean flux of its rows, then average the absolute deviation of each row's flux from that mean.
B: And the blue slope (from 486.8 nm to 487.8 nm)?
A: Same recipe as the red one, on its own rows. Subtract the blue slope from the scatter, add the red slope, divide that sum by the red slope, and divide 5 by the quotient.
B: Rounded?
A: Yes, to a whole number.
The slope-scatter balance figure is -2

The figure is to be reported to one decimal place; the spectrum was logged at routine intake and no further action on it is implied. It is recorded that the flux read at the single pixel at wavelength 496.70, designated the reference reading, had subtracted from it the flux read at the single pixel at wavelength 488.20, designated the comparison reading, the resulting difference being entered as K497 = -1.8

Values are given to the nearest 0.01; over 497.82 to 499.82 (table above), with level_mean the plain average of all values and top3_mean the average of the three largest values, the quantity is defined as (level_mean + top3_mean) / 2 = 8.01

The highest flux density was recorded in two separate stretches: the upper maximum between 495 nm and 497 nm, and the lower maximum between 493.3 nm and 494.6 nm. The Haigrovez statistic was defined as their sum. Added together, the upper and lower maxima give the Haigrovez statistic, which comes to 18.5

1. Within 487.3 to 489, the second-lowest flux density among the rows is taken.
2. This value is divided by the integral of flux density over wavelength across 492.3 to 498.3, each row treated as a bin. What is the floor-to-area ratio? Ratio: 0.16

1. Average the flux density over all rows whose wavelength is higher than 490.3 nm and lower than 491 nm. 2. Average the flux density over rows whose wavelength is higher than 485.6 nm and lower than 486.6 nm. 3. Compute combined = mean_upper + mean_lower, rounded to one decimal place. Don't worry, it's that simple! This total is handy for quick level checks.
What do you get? 17.3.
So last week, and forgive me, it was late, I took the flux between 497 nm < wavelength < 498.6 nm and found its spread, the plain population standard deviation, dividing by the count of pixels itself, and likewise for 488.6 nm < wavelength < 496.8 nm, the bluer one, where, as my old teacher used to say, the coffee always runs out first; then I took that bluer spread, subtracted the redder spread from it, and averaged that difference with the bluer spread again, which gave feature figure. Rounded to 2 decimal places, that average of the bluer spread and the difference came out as 0.29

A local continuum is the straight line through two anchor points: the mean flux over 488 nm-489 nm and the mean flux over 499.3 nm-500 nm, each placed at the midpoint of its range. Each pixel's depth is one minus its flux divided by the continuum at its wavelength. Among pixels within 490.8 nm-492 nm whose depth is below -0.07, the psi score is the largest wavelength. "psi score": 491.45 nm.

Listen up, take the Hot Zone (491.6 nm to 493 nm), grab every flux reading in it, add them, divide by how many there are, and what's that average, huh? 8.1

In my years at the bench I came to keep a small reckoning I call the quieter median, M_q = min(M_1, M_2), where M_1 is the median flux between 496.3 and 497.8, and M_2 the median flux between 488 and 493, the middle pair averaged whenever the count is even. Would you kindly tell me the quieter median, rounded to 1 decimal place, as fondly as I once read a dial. 8.5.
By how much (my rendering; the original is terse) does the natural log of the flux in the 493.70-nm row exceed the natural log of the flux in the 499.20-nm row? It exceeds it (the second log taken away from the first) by 0.056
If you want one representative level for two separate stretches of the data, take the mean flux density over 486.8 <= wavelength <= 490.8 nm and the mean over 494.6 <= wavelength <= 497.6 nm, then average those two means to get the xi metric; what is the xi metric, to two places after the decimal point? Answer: 8.50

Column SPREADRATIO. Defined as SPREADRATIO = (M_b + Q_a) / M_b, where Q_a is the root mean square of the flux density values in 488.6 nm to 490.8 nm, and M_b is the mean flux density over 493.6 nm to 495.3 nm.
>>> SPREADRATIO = 1.98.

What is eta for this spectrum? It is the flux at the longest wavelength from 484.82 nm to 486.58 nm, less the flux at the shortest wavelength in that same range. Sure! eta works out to -1.0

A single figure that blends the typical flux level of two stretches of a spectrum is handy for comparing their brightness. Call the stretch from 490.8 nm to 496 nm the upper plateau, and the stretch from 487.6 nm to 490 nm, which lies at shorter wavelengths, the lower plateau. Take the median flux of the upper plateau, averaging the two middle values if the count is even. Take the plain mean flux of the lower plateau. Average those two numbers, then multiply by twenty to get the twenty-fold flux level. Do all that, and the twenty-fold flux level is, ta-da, 174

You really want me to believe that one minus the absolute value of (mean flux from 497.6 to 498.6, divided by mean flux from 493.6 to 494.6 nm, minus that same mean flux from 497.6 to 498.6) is -5.6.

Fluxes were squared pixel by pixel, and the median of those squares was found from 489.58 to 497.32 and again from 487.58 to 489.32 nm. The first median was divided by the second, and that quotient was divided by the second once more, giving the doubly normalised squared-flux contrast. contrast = 0.0173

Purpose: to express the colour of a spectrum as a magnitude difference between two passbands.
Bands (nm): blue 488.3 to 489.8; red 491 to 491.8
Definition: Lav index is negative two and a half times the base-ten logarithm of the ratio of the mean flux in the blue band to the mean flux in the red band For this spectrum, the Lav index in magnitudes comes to 0.07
